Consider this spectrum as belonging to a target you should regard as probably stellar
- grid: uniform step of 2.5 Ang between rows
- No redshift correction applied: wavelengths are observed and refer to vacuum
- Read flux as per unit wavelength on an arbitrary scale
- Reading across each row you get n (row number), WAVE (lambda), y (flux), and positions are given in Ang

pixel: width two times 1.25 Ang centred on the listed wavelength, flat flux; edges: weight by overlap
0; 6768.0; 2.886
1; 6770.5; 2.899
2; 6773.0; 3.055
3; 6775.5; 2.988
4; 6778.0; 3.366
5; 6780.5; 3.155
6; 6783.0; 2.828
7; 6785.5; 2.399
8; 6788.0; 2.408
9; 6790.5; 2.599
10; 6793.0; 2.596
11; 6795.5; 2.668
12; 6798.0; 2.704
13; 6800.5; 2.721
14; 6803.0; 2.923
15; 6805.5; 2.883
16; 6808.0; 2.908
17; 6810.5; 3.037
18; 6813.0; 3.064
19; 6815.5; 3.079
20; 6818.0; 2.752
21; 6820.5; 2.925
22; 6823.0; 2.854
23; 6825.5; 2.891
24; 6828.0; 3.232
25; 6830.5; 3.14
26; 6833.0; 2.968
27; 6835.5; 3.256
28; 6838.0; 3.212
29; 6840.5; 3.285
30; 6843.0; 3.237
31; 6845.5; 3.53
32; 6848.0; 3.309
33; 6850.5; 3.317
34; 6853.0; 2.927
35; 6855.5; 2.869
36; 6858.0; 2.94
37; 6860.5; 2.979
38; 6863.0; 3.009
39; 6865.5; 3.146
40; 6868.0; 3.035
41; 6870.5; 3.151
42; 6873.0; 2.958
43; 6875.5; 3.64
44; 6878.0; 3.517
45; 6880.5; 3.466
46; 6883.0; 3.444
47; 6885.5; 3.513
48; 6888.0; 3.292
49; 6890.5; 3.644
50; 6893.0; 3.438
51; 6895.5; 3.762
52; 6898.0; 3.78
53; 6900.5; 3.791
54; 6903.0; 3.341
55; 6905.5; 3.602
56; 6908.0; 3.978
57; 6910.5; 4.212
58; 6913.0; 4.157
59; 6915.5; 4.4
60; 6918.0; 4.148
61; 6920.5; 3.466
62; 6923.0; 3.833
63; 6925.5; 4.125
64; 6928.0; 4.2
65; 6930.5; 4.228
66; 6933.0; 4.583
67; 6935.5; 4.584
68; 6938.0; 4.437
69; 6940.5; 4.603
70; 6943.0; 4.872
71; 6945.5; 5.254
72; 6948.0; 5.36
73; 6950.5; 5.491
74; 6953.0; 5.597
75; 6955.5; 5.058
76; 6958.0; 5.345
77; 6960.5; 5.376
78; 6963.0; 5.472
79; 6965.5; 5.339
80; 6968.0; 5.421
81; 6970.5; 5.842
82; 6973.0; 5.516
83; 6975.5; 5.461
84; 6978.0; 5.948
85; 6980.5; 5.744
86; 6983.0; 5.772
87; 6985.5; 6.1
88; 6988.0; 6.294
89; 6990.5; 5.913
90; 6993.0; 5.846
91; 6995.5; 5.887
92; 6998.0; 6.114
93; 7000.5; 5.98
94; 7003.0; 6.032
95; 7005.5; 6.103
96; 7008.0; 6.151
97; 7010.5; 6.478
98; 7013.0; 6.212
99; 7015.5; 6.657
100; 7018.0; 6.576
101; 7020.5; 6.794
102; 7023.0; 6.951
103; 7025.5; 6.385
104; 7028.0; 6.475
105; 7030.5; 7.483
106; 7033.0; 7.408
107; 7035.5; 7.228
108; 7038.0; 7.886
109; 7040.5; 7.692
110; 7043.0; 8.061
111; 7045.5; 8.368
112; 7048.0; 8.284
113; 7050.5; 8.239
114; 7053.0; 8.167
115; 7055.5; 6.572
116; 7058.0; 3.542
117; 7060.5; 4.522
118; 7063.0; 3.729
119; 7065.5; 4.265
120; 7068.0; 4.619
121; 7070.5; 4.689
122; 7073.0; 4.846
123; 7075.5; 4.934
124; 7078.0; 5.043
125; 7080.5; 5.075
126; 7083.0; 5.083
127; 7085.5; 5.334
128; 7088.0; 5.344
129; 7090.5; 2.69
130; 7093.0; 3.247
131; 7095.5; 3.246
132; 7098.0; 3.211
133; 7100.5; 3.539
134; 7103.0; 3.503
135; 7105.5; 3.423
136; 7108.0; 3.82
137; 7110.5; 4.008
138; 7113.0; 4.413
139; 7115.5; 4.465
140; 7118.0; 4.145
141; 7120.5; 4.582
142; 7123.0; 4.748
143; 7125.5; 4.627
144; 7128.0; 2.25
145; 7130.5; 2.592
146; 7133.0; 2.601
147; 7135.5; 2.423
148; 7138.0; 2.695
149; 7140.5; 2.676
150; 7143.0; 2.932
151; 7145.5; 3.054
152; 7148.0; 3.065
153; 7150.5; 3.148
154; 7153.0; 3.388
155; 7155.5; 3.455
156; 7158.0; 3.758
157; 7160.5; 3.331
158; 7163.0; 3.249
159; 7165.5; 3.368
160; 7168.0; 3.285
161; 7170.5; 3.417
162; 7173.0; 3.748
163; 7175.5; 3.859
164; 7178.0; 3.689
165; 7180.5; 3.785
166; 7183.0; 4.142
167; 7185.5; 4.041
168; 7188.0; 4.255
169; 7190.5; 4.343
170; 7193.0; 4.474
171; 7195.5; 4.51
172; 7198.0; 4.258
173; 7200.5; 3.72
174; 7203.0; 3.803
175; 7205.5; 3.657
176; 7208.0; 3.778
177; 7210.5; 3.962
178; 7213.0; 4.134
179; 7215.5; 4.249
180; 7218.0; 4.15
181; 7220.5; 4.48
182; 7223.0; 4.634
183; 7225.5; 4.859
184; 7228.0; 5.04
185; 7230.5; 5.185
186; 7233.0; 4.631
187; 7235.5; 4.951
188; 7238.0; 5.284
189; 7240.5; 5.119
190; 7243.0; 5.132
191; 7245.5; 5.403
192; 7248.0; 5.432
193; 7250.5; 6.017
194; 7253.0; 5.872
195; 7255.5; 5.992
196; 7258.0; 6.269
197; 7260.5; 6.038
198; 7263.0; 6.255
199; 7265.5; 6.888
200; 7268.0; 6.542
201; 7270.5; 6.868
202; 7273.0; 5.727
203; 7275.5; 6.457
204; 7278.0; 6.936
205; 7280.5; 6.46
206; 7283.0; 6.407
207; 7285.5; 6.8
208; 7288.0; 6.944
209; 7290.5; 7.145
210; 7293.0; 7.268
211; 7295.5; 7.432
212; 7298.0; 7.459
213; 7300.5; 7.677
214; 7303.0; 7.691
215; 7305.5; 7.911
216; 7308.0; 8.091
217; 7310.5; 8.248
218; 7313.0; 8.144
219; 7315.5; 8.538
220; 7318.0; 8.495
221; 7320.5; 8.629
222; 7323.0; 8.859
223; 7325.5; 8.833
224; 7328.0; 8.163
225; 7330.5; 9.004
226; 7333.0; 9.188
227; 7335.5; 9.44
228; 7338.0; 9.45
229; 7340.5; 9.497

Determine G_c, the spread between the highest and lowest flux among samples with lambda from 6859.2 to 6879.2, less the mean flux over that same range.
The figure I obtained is -2.5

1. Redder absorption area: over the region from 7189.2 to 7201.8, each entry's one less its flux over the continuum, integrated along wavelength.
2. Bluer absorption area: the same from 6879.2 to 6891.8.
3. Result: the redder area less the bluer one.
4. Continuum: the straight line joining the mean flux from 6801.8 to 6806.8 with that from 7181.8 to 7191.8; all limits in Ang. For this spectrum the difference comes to 1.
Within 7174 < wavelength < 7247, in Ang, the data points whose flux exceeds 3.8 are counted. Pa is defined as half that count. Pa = 12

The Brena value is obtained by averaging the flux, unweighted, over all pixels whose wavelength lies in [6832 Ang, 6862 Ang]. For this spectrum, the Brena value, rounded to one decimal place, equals 3.2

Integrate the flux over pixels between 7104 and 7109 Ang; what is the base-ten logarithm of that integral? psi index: 1.26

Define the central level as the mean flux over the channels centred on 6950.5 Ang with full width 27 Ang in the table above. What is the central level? 5.2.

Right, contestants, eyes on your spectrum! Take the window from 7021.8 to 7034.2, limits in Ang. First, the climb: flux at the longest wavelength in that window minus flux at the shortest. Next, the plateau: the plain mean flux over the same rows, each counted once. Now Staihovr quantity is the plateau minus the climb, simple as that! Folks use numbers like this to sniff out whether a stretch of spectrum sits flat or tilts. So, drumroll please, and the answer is 6.5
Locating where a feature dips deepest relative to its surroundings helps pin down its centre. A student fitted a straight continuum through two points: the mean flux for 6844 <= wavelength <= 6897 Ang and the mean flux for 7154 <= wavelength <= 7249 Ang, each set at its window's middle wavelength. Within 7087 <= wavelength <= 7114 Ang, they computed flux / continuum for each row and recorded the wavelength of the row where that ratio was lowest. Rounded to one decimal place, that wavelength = 7090.5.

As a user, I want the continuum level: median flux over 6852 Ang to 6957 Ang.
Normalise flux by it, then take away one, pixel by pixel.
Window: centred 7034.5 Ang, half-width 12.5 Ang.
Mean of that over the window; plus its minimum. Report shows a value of 1.7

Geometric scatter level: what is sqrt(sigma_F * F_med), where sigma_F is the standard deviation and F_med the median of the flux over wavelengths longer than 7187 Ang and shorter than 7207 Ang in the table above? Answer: 1.2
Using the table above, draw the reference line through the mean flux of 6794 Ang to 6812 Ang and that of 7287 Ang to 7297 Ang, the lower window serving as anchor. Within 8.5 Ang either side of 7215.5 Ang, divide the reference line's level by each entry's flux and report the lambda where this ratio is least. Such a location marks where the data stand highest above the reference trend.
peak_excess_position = 7223.0 Ang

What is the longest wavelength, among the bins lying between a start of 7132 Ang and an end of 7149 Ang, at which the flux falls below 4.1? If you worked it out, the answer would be 7148.0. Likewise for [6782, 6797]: 6795.5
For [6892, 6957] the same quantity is 6923.0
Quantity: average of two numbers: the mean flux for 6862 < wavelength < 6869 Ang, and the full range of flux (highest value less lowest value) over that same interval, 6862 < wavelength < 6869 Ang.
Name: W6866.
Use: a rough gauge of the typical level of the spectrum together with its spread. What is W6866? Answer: 1.6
